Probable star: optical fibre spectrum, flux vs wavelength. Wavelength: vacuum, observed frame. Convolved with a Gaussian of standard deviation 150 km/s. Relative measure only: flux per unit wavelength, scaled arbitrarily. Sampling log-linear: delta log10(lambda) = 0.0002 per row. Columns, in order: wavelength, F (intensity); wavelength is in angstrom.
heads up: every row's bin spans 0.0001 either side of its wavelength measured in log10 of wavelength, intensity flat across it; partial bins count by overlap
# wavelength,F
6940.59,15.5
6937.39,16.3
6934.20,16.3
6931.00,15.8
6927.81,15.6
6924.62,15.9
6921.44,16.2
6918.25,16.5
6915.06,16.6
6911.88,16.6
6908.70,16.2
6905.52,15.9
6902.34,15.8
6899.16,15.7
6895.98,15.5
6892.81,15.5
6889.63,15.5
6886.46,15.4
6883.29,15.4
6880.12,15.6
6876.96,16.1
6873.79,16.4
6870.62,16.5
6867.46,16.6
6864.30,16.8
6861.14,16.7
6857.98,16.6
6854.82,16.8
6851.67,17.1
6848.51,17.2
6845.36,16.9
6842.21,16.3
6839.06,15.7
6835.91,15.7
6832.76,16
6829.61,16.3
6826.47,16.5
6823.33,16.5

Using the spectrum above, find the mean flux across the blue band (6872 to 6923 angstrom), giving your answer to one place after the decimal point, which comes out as 15.9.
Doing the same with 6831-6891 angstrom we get 16.3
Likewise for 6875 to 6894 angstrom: 15.6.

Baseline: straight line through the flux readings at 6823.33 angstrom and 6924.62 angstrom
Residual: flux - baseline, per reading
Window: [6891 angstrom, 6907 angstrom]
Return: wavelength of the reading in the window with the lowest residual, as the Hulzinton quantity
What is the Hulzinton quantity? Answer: 6892.81 angstrom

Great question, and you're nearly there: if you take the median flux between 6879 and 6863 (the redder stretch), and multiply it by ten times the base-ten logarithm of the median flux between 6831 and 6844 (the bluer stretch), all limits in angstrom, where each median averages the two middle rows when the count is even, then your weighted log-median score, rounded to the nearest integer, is 198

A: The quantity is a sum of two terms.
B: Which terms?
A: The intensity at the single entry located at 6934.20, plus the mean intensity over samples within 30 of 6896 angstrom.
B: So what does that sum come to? 32.3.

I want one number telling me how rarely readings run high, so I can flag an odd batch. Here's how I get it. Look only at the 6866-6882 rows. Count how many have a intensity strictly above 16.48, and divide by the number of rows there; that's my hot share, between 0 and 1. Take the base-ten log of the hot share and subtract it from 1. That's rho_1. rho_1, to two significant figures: 1.4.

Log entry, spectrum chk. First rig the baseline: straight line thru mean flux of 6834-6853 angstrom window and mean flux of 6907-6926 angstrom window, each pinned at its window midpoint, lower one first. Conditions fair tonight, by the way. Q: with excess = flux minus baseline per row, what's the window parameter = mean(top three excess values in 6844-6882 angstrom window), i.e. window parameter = 0.6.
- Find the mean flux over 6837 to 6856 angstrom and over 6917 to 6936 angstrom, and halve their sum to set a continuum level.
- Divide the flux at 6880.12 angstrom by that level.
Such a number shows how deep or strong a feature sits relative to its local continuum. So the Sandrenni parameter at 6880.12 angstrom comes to 0.95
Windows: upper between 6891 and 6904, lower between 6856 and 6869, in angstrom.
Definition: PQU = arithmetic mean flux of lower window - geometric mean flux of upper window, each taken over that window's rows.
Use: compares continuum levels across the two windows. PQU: 1.1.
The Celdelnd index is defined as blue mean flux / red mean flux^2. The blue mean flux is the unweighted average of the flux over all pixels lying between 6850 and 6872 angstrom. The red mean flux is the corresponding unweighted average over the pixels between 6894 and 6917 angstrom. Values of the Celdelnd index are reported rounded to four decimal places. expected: 0.0650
